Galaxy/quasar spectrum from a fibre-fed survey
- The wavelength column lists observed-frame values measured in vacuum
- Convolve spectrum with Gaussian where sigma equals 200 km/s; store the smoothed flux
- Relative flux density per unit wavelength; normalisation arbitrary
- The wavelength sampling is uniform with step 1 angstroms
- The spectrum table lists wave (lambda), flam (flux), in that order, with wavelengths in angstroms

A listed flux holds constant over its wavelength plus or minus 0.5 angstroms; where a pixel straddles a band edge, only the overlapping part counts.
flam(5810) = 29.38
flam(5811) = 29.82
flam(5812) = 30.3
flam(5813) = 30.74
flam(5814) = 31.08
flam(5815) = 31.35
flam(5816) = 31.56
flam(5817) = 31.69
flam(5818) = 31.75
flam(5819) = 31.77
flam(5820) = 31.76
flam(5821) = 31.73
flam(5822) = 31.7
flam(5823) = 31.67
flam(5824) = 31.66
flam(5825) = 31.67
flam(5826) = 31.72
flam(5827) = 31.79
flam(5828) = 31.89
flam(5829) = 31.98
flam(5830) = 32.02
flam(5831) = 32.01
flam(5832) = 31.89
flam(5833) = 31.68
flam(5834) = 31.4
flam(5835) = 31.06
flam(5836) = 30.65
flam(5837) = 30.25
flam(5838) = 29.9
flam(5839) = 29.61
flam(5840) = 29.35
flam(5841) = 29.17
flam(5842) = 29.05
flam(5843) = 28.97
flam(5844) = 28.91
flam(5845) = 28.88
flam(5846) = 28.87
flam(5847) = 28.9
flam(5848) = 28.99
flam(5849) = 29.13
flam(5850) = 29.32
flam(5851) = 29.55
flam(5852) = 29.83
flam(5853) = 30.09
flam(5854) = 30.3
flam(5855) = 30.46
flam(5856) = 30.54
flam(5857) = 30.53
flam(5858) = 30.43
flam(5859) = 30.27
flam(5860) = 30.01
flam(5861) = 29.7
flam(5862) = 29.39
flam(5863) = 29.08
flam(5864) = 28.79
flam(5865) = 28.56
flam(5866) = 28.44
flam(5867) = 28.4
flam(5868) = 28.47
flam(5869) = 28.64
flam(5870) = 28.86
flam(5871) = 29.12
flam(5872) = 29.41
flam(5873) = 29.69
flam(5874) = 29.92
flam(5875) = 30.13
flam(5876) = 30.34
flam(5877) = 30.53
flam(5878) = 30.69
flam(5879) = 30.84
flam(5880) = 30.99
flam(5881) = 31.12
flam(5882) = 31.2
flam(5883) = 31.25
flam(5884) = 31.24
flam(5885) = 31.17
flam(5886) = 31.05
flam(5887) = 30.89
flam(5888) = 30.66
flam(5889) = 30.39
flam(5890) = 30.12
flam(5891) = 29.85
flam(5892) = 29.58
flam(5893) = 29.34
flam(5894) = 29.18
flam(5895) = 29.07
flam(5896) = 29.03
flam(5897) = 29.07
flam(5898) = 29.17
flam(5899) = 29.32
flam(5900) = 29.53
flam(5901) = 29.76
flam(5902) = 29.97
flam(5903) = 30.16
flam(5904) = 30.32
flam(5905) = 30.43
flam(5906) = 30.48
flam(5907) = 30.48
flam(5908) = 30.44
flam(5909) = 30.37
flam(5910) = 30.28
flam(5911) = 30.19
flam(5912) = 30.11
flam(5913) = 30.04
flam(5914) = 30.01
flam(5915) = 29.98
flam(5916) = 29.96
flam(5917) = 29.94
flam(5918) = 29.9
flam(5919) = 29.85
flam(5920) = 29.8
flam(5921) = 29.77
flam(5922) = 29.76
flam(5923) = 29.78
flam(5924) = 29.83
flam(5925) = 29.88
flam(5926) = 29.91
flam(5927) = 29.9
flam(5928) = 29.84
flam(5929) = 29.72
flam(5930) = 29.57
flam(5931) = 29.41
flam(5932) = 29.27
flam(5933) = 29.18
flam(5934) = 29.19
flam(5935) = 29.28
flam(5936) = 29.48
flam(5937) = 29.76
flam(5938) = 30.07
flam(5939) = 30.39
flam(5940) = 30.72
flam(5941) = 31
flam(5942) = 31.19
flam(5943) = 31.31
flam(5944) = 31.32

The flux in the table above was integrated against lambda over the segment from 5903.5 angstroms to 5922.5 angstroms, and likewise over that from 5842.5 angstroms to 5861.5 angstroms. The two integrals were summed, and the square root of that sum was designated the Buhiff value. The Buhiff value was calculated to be 33.7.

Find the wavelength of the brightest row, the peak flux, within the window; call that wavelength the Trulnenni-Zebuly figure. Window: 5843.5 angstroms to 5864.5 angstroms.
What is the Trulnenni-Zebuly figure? 5856 angstroms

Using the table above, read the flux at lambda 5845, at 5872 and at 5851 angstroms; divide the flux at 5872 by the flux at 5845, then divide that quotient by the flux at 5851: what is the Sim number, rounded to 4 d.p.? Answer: 0.0345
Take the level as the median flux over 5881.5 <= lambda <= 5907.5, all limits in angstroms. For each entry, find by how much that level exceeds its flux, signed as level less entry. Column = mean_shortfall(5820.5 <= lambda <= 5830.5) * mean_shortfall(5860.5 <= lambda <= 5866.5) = -1.9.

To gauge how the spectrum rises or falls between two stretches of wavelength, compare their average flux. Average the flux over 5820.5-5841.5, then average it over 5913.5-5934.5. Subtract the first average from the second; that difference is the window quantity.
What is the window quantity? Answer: -1.4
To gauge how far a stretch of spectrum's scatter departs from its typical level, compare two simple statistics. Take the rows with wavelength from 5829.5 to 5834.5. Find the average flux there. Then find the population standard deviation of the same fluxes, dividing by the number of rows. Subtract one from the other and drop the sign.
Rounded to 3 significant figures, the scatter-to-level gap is 31.6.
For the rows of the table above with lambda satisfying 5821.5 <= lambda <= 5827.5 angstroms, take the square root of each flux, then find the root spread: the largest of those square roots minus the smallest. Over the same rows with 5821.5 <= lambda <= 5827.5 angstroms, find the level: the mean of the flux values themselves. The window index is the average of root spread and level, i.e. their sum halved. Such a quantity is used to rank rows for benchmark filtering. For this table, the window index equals 15.9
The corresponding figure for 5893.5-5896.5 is 14.6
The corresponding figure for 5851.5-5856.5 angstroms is 15.2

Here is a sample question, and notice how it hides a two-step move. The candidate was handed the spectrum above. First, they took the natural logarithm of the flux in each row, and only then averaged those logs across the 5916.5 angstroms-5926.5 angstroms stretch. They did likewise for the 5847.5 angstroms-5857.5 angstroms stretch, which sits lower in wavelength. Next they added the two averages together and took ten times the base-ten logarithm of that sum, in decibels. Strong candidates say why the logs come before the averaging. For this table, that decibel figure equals 8.32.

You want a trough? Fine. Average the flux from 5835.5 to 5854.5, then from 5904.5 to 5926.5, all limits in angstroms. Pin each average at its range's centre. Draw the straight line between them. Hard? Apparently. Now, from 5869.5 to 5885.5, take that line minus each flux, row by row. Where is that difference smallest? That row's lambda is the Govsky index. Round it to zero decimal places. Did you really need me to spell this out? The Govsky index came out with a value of 5883 angstroms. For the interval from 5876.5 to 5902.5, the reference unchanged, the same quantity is 5883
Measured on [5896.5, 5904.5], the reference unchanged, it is 5904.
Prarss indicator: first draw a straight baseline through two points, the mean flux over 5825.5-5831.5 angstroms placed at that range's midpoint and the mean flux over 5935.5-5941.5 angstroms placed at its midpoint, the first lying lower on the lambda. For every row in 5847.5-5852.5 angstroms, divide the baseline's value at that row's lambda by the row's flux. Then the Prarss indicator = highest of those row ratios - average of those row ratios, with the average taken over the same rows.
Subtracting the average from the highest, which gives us 0.015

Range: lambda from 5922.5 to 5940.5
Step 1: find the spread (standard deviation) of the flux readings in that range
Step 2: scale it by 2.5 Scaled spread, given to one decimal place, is 1.0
